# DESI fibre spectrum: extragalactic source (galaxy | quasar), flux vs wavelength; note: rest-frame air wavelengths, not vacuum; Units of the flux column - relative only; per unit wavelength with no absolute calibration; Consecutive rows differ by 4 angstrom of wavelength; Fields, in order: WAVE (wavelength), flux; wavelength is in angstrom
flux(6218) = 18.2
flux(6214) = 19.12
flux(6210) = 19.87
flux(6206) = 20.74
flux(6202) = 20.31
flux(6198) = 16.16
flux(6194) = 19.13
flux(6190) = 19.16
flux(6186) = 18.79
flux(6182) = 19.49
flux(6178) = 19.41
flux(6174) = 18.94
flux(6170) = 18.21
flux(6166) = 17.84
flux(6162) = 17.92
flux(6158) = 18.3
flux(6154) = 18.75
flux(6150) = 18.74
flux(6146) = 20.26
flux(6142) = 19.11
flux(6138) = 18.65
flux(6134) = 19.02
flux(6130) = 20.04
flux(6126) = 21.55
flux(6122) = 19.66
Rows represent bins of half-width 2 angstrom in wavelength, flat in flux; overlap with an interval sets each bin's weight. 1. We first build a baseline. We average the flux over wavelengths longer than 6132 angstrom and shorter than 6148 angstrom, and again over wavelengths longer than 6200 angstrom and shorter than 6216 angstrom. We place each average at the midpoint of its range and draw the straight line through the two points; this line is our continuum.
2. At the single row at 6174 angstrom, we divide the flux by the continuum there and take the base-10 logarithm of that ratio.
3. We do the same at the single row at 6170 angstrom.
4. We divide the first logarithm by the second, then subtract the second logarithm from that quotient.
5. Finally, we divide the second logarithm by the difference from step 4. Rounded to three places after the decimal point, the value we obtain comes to -0.060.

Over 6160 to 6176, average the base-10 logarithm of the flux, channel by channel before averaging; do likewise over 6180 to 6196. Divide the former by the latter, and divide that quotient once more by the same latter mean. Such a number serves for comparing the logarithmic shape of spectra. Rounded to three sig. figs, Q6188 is 0.767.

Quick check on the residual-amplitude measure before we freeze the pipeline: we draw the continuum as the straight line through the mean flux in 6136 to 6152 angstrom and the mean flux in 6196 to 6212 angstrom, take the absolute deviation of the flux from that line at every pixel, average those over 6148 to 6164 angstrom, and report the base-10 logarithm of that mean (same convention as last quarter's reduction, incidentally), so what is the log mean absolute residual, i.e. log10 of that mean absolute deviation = -0.11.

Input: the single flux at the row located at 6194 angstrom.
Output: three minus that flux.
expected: -16.1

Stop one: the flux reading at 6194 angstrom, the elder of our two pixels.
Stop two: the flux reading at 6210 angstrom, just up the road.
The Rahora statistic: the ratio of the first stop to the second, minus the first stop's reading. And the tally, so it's -18.2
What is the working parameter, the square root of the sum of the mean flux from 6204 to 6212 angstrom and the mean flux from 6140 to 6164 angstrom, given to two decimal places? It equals 6.26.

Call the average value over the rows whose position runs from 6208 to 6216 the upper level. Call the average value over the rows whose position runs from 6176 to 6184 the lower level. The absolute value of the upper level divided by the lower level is 1.00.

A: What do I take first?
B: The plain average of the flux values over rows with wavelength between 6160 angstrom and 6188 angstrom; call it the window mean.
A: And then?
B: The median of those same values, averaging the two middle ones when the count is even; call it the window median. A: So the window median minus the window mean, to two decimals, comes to 0.13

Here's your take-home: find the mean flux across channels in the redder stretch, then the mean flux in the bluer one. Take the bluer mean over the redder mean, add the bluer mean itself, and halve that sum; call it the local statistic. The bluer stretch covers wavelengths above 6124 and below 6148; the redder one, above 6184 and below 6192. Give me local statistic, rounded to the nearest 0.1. 10.4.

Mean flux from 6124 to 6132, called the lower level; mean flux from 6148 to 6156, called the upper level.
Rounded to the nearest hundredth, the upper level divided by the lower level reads 0.90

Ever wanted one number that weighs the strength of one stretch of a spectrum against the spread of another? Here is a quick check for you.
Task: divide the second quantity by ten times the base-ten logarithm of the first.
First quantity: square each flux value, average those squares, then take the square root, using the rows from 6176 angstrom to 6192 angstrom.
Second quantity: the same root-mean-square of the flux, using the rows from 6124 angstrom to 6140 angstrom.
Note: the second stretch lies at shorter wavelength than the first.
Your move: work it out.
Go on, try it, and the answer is 1.55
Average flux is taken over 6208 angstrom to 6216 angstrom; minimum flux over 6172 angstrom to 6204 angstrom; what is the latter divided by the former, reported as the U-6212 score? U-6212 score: 0.83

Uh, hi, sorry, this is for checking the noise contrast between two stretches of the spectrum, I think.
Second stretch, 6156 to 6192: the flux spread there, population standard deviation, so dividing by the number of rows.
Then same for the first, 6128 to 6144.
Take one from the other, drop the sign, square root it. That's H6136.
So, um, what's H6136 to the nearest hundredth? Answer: 0.28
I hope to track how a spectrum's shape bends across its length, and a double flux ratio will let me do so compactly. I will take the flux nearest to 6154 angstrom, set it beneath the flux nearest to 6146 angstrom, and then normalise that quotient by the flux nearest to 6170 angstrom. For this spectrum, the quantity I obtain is 0.0593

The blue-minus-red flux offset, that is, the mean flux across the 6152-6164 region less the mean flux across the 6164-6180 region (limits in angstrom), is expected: -0.3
